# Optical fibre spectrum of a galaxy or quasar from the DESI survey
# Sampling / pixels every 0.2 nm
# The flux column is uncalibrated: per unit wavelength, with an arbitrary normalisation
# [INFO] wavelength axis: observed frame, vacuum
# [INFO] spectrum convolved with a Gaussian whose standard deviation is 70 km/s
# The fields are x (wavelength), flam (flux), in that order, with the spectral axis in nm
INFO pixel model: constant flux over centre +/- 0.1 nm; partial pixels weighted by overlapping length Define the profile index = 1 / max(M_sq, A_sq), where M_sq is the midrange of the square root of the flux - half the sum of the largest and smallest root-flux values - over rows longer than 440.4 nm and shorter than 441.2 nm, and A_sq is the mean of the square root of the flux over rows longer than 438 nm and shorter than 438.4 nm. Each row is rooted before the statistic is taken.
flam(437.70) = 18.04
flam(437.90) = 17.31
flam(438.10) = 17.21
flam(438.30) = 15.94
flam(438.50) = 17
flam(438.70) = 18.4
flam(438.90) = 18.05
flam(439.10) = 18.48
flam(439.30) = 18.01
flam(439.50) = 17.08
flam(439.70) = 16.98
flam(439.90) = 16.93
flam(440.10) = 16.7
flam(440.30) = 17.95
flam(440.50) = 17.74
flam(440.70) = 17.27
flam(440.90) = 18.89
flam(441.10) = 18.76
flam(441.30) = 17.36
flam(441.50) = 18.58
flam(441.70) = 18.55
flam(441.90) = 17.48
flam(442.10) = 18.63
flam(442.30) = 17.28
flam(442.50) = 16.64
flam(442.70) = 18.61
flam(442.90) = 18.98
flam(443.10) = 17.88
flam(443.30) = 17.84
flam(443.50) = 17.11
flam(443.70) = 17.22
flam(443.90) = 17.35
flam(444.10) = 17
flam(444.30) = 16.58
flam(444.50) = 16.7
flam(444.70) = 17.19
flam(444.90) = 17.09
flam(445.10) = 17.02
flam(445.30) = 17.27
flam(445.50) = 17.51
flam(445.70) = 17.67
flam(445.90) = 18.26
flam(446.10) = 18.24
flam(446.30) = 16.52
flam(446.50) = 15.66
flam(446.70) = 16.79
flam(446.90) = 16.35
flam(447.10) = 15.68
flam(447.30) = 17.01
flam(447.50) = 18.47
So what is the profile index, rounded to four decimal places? 0.2352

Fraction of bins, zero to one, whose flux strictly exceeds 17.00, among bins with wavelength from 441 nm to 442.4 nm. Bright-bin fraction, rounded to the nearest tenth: 1.0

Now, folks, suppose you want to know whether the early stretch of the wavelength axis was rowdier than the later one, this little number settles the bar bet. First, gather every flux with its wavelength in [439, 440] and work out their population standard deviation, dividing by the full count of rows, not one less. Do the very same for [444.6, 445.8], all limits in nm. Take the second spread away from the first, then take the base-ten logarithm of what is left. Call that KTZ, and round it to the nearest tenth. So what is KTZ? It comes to -0.4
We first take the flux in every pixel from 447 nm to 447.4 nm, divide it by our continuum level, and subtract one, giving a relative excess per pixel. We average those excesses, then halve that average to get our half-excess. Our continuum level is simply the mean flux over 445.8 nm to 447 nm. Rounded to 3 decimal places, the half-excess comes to -0.018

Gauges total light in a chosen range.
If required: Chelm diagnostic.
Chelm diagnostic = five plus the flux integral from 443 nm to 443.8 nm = 19.0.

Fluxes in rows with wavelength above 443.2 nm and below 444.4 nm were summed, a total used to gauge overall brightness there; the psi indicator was 103.1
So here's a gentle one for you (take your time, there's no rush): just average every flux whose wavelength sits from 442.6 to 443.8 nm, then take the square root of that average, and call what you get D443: 4.24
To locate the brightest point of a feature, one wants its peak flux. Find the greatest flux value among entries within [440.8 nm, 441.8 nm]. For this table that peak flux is 18.89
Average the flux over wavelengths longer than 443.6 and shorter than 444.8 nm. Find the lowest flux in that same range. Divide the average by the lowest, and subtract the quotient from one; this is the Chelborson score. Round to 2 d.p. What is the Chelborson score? -0.03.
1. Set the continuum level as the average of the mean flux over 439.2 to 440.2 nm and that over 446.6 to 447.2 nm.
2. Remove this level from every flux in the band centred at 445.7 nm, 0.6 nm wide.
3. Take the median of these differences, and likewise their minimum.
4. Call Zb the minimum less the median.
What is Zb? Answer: -0.16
